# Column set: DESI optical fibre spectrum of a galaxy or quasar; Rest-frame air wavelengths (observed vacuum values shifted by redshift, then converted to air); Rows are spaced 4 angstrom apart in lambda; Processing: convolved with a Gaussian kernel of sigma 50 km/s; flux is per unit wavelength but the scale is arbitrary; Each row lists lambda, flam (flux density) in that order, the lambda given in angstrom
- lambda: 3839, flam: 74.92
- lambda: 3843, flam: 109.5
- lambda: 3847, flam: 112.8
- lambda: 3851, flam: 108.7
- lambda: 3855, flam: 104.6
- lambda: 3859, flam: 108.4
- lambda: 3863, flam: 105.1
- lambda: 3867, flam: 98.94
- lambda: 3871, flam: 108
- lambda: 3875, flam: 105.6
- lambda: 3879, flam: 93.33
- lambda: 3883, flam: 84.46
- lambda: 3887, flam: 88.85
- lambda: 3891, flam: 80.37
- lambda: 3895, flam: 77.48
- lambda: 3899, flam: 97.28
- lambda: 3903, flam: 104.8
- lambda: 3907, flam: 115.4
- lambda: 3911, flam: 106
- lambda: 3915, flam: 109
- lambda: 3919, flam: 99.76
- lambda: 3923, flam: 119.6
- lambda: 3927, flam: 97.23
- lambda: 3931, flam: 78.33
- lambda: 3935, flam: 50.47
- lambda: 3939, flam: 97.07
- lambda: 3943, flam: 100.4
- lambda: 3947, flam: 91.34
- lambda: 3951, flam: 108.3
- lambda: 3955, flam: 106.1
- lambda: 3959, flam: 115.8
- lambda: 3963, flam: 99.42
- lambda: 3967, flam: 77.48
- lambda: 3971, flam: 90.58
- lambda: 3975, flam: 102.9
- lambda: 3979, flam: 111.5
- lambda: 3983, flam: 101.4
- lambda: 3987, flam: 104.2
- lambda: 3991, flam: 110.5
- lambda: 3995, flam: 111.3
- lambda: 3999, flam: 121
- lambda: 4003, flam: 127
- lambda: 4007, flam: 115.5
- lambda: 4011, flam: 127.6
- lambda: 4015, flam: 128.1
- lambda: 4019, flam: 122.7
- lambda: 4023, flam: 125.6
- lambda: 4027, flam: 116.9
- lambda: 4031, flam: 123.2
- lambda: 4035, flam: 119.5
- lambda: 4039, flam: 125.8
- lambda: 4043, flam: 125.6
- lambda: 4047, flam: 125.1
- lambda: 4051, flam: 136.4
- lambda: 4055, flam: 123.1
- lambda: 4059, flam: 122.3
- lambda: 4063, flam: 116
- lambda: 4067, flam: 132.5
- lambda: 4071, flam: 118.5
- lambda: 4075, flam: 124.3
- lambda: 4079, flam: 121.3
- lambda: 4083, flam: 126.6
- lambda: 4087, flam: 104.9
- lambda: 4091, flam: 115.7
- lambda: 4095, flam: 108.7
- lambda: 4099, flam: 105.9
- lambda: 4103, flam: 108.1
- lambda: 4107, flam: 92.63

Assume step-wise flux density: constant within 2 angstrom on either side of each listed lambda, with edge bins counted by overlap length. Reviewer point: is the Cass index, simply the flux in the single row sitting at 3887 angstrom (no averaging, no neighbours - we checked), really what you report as 88.85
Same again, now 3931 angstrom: 78.33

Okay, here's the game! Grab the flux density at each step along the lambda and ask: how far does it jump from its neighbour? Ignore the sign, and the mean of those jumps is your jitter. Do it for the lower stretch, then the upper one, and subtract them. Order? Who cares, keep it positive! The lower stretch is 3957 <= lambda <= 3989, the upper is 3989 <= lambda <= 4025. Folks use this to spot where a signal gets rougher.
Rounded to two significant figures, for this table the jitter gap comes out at 6.1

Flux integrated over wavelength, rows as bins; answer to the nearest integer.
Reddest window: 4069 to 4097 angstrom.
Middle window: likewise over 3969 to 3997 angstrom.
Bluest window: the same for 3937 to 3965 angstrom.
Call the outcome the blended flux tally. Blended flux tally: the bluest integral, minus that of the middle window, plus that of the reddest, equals 3224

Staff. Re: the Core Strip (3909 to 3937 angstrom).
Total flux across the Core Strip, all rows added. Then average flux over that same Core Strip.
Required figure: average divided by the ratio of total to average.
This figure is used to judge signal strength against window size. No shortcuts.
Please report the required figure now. 13.5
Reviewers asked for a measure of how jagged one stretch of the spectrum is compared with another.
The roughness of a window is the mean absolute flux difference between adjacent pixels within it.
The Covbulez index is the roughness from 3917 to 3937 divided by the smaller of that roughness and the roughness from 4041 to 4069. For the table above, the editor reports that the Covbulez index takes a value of 2.7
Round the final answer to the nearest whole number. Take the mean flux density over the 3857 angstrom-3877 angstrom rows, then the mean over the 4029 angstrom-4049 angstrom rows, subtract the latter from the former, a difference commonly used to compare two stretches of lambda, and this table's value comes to -19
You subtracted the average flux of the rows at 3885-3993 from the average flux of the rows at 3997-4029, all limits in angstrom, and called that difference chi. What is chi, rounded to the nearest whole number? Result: 25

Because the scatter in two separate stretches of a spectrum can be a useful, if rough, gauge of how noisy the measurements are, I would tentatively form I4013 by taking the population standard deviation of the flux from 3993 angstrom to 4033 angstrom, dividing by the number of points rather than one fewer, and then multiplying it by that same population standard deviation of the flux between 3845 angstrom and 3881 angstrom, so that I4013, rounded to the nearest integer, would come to 30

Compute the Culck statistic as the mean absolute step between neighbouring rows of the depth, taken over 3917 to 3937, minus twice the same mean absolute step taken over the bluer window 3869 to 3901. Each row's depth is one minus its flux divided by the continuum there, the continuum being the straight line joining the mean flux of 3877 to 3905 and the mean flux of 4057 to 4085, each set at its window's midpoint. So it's 0.04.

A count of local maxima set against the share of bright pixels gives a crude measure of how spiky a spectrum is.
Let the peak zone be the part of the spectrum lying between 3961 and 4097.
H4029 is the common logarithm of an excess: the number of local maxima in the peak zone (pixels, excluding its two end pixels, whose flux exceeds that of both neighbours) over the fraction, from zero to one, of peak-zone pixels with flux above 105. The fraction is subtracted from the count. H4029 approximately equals 1.0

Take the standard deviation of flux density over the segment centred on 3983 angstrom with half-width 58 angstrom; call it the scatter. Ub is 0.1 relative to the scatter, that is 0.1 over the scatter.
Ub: 0.006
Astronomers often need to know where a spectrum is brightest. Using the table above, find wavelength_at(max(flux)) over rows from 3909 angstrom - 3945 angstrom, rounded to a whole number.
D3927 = 3923 angstrom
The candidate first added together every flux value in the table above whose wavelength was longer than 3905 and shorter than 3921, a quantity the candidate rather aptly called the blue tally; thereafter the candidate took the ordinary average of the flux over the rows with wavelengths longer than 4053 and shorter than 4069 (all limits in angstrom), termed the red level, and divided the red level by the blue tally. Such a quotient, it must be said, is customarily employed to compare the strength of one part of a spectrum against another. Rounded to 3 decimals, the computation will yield 0.287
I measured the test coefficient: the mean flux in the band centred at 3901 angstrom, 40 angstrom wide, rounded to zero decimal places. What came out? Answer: 96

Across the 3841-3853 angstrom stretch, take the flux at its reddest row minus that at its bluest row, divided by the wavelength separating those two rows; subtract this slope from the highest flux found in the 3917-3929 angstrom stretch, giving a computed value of 120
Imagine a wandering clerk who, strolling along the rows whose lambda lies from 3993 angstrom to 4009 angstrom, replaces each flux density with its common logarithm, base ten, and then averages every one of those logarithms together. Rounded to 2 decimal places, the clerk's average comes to 2.07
